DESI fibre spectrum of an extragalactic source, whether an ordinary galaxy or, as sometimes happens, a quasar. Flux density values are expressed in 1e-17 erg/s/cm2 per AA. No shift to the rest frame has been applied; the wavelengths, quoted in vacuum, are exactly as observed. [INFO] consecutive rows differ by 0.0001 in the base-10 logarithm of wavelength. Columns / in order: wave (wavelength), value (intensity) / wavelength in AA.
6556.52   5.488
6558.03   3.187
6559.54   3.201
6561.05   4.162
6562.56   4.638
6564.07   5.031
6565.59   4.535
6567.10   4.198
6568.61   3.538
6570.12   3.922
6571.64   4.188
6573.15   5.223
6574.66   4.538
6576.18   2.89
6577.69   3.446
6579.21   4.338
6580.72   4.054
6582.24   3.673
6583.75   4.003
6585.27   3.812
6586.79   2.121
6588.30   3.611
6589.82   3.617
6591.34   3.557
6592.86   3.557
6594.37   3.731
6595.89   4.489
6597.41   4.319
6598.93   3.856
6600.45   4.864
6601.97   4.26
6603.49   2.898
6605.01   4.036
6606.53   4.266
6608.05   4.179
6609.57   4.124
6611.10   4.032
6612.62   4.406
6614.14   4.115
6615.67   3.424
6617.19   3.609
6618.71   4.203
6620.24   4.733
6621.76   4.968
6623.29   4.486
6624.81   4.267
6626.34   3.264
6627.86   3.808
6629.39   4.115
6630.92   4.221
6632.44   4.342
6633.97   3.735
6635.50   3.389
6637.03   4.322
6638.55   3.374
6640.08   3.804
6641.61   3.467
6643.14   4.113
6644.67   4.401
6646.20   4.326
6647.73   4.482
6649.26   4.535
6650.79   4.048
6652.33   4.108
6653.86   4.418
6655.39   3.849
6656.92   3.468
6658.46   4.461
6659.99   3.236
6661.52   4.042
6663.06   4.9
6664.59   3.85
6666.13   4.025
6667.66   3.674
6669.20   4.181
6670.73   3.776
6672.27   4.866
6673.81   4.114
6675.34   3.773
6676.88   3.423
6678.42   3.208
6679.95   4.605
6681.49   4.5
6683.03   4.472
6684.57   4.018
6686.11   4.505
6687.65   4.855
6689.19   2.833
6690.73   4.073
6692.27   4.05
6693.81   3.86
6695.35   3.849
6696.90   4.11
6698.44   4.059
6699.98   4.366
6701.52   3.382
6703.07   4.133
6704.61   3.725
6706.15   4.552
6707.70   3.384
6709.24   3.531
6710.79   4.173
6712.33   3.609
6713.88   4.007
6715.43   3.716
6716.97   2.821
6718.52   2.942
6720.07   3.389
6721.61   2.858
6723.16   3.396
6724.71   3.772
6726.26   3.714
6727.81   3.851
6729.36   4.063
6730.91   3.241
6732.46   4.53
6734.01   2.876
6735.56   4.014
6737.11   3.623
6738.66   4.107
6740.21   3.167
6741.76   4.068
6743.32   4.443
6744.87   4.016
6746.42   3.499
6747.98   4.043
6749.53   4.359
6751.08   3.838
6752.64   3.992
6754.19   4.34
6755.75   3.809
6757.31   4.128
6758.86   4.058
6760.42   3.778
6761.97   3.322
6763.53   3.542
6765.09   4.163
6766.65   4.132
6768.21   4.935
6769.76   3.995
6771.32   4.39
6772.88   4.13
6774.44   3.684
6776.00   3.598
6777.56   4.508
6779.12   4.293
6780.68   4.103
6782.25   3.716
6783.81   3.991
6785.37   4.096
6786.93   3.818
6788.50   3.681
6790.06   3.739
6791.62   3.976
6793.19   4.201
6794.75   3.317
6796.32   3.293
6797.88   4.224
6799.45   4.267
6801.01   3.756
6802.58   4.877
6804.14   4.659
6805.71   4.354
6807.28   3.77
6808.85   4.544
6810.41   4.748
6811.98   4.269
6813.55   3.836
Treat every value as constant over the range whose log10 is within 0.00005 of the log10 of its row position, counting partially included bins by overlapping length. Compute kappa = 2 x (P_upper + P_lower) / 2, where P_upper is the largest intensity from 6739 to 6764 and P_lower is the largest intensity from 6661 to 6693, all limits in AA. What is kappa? 9.34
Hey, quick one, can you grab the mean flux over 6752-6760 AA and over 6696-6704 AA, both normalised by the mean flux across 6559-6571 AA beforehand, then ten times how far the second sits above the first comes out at -0.13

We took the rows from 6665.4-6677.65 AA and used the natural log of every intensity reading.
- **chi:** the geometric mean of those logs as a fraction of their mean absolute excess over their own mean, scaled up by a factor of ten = 174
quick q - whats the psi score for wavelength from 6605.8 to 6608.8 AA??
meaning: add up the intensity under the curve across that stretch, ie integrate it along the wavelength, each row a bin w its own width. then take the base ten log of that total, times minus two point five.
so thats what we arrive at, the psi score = -2.8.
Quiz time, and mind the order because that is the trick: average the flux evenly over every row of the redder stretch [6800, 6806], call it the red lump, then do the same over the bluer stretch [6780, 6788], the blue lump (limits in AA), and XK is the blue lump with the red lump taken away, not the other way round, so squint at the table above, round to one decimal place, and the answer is -0.5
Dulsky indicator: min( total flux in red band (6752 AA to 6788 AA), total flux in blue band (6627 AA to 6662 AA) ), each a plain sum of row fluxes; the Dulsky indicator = 92.1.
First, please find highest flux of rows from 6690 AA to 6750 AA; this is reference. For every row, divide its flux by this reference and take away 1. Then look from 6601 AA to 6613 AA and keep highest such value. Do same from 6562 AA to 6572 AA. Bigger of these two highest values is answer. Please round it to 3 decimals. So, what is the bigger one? 0.105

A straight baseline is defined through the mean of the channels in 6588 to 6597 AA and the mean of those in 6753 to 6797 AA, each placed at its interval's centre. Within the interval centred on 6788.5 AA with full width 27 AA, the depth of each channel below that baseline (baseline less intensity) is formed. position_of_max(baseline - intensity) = 6796.32 AA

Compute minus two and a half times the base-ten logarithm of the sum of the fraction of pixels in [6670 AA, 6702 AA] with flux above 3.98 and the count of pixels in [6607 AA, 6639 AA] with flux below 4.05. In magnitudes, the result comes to -2.3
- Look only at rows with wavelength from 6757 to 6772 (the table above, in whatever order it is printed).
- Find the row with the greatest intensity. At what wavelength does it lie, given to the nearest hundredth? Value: 6768.21 AA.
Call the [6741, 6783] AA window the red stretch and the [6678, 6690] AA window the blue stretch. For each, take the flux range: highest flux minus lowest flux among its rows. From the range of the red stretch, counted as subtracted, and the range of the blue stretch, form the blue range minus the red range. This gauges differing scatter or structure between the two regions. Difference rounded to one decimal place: 0.4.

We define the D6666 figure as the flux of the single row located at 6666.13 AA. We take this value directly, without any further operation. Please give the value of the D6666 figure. 4.025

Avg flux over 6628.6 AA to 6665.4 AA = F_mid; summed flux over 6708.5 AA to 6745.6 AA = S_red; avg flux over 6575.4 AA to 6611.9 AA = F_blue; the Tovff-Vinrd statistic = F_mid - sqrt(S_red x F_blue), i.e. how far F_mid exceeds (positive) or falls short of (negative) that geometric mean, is -14.3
